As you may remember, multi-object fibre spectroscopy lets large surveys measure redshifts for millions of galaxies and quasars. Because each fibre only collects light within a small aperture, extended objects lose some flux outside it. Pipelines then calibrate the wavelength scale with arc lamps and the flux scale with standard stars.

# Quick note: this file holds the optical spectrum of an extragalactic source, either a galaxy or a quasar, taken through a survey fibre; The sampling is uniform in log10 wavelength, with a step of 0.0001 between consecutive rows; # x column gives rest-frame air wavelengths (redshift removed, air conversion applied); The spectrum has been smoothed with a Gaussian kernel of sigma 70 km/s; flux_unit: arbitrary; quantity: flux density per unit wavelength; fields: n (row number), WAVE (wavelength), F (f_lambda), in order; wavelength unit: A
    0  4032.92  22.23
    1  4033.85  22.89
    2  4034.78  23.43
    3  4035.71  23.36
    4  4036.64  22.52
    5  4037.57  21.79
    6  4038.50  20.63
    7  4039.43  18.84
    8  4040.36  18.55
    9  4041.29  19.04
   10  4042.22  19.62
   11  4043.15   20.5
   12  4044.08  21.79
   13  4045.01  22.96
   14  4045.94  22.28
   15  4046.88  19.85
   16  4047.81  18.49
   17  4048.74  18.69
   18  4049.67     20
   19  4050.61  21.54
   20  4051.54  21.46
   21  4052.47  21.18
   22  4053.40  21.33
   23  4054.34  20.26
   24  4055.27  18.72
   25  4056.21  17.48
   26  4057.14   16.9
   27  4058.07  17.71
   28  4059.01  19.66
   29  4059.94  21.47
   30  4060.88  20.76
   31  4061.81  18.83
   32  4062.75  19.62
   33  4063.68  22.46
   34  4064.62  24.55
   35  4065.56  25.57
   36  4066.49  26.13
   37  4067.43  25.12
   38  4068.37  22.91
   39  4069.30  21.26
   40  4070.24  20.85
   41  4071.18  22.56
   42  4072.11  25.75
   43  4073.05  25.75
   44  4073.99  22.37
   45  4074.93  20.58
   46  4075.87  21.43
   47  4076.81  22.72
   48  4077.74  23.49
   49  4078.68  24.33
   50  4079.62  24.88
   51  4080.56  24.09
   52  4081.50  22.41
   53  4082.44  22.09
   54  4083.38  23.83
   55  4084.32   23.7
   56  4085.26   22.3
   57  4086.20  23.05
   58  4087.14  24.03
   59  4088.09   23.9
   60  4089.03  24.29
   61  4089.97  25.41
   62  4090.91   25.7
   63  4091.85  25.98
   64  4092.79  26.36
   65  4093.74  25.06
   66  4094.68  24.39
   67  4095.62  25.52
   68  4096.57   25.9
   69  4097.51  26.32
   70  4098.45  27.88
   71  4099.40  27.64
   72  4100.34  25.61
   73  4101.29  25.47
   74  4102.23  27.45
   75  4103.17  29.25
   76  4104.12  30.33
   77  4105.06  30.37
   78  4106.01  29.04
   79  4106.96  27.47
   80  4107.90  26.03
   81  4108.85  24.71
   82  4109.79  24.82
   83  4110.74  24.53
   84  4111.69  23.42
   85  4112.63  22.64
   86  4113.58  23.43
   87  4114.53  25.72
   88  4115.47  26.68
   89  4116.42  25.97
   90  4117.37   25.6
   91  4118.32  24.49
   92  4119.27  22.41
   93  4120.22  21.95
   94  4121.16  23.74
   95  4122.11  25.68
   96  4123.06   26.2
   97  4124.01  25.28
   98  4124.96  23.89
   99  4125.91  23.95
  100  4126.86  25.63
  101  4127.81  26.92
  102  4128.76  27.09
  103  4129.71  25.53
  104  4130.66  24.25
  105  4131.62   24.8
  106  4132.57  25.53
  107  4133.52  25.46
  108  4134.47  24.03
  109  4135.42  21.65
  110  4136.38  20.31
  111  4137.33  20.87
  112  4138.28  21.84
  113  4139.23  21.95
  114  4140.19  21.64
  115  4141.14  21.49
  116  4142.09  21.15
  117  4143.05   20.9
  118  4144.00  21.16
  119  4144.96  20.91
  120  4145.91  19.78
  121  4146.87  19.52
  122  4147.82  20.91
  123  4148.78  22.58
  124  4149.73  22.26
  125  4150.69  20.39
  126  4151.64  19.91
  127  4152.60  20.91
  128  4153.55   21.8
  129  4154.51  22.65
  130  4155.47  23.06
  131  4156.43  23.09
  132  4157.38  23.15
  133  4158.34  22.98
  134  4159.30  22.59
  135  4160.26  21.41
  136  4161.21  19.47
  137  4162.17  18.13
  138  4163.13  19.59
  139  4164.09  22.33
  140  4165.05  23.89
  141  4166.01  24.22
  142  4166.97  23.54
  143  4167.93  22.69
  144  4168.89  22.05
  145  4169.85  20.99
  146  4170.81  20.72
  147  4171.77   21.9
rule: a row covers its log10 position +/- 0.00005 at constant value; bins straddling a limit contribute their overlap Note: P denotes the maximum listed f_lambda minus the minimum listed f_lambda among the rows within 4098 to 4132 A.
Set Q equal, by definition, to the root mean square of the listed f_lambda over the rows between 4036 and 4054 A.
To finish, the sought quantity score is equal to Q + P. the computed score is 29.0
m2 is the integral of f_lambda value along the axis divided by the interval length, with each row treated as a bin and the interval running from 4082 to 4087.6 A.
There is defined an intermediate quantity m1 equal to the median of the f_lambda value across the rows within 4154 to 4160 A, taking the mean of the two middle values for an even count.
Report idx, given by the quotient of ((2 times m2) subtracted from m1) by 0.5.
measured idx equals -47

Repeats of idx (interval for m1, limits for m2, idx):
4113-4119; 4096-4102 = -55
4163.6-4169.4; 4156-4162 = -41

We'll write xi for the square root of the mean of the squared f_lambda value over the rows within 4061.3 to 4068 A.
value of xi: 23.3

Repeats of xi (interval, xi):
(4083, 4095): 24.5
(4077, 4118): 25.5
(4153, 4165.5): 21.9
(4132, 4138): 23.1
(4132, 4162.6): 21.7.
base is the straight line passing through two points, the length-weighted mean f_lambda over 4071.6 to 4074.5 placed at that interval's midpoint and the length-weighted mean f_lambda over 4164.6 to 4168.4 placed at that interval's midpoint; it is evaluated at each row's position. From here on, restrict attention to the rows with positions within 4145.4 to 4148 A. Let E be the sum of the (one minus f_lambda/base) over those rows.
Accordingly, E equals 0.47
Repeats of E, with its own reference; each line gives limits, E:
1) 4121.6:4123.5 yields -0.16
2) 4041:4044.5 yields 0.74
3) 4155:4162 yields 0.42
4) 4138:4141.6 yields 0.36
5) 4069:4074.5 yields 0.36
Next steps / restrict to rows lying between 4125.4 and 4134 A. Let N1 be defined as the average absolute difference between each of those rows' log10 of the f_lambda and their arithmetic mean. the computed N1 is 0.013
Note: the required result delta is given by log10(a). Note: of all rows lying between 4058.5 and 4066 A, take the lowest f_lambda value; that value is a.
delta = 1.27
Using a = 18.83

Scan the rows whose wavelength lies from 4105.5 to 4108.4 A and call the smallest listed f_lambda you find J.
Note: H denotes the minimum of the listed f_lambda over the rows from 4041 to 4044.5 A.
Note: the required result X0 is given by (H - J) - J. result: -33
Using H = 19.04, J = 26.03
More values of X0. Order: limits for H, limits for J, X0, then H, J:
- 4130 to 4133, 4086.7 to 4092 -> -24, 24.25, 23.9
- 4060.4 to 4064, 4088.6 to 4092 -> -30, 18.83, 24.29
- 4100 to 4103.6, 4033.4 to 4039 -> -16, 25.47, 20.63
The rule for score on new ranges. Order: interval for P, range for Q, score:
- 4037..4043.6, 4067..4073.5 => 26.8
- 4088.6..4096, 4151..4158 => 24.2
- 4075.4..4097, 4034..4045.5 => 26.1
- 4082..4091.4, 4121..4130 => 29.0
